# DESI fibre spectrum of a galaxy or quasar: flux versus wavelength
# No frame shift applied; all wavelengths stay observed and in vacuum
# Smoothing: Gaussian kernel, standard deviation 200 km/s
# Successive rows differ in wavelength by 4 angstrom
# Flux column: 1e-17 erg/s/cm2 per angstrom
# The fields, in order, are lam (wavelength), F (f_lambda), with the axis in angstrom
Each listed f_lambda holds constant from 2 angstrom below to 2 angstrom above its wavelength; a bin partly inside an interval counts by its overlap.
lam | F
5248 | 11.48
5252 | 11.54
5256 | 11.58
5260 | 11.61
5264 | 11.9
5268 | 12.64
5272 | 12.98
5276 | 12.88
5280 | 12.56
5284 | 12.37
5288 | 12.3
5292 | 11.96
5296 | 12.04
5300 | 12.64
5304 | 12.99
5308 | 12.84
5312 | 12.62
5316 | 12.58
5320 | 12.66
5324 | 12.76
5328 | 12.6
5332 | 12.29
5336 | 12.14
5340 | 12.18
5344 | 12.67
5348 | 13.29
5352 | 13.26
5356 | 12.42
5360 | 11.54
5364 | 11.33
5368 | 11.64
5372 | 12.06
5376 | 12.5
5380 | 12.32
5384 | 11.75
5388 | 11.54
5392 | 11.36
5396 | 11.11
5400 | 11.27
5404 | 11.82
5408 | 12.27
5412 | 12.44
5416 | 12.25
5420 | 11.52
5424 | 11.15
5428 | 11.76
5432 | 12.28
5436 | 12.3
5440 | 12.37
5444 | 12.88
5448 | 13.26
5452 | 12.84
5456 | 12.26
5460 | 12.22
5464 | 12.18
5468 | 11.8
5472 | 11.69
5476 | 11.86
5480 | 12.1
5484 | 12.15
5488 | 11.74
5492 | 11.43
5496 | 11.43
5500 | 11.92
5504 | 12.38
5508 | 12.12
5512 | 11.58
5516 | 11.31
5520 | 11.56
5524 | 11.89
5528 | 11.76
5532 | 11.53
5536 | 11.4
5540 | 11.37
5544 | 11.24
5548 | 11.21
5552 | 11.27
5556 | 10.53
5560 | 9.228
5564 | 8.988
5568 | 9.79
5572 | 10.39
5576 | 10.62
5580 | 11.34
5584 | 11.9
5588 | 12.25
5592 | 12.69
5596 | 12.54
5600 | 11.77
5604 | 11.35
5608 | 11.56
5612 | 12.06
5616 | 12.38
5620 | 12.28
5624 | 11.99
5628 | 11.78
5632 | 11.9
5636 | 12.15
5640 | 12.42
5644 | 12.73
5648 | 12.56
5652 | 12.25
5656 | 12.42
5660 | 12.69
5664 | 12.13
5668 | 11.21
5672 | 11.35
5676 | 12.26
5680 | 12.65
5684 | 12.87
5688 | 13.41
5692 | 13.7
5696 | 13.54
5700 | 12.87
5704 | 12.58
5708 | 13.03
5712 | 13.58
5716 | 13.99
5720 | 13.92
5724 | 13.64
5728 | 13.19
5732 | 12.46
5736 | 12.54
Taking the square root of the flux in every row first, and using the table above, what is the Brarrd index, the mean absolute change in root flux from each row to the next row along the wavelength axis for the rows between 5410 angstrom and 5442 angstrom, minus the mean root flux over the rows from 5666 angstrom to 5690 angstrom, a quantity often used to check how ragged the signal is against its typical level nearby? -3.45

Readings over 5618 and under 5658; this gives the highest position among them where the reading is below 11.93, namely 5632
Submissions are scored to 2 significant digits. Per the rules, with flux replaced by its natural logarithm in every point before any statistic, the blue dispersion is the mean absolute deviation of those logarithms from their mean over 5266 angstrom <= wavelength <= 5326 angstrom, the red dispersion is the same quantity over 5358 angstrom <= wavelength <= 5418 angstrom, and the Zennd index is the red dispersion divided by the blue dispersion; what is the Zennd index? 1.8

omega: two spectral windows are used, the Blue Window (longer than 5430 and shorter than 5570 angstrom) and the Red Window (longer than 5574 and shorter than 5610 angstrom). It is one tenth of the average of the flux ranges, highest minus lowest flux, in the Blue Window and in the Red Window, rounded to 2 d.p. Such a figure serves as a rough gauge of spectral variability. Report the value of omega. 0.32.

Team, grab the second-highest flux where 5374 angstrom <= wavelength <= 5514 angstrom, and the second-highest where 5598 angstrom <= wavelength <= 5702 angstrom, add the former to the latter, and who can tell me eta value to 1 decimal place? 26.4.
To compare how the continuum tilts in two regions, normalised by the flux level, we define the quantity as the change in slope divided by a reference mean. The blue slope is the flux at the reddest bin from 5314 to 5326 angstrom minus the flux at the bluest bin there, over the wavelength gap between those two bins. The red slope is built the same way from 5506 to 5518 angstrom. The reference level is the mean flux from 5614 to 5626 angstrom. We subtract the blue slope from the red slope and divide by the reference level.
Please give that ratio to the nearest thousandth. -0.010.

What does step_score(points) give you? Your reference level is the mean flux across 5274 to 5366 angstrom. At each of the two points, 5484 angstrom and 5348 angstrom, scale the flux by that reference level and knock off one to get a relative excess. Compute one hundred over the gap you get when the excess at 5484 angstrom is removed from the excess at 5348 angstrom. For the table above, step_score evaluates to 1094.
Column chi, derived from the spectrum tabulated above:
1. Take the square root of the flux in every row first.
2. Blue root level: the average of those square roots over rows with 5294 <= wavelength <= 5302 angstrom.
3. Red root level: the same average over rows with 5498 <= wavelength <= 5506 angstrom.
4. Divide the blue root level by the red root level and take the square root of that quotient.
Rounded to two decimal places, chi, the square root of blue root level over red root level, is 1.00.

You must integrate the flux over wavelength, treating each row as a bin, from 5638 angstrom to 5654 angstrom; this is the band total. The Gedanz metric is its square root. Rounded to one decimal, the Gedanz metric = 14.1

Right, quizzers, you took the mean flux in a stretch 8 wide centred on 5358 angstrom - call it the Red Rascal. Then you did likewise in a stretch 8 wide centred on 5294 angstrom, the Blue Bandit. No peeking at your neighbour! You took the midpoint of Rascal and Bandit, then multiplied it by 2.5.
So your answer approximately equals 30.0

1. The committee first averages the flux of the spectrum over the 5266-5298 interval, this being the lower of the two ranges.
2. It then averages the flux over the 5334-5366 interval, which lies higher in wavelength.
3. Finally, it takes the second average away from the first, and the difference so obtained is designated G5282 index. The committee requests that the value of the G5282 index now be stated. 0.11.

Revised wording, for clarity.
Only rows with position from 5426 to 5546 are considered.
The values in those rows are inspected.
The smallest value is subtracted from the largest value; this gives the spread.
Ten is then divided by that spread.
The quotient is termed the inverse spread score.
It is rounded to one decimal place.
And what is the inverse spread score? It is 5.0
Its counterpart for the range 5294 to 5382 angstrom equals 5.1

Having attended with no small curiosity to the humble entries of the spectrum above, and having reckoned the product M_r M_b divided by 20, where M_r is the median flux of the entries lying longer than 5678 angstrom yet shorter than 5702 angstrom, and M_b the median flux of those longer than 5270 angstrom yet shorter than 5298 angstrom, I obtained 8.1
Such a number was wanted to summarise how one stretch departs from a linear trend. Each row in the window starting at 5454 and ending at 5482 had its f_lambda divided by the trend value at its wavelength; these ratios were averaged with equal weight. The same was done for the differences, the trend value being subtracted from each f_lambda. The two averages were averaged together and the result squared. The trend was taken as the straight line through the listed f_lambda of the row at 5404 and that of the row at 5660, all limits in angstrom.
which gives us 0.24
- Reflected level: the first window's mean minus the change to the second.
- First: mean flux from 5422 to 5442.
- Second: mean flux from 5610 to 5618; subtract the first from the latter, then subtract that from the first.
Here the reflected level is 11.7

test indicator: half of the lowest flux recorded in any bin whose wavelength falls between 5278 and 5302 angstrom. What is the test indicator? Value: 6.0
